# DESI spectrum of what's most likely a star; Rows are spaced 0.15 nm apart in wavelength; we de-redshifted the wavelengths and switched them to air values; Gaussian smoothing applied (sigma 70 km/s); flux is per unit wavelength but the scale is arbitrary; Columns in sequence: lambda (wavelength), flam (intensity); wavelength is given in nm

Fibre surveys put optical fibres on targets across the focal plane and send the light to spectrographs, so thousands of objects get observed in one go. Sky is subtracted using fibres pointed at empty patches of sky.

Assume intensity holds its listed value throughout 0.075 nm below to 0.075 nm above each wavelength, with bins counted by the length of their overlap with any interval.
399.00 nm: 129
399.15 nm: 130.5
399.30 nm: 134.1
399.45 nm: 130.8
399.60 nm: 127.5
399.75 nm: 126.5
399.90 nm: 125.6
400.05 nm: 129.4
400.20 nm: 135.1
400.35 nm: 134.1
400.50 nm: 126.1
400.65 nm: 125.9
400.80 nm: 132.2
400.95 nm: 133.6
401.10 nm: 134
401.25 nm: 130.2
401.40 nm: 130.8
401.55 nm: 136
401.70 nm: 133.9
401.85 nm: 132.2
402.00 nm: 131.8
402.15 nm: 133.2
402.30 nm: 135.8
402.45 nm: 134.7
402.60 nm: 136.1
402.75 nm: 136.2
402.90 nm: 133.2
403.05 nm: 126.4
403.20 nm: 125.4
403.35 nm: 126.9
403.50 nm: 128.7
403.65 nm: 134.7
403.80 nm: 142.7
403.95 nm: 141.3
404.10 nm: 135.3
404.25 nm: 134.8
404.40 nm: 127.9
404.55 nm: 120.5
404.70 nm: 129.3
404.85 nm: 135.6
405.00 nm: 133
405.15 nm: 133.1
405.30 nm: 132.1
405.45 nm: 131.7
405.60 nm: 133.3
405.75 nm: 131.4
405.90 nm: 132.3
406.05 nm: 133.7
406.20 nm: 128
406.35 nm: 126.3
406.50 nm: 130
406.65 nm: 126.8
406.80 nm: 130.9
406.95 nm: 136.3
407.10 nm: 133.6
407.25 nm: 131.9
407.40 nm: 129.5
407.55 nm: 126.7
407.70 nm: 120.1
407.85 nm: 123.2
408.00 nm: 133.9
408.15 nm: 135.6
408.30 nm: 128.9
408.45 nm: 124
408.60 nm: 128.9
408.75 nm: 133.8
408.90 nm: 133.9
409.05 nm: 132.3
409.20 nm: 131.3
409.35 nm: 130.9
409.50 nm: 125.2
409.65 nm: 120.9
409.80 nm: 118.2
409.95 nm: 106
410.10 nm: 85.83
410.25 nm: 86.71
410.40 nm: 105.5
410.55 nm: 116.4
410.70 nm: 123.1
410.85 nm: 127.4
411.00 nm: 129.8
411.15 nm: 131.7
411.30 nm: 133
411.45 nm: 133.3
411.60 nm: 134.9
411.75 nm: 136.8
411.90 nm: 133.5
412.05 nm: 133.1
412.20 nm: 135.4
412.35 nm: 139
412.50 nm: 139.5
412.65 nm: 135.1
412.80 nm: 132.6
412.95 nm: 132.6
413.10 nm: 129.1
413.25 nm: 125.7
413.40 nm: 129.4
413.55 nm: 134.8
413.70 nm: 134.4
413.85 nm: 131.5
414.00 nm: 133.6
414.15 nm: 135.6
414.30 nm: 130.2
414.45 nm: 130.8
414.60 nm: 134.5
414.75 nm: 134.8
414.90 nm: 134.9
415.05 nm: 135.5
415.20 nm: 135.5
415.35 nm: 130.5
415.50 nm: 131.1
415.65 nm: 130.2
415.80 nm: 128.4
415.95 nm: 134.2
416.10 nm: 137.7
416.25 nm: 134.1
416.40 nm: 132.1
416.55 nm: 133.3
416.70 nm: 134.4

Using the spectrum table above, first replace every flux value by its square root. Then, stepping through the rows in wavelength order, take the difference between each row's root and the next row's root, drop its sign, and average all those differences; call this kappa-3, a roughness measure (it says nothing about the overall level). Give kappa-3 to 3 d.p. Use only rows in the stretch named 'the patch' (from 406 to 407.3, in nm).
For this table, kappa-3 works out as 0.154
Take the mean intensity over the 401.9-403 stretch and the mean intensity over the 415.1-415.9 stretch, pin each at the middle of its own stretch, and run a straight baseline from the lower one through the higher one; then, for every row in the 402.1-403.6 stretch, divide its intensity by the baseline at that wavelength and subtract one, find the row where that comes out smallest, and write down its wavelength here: 403.20 nm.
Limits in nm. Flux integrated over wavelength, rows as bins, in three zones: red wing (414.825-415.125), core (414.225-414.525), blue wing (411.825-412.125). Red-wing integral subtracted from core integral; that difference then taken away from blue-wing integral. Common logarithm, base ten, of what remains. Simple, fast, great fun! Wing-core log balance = 1.62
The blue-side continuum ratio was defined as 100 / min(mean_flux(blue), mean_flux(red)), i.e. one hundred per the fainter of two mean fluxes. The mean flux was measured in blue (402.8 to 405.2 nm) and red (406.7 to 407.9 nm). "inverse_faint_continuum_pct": 0.775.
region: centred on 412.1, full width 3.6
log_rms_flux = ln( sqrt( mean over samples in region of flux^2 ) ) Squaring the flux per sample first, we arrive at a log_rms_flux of 4.87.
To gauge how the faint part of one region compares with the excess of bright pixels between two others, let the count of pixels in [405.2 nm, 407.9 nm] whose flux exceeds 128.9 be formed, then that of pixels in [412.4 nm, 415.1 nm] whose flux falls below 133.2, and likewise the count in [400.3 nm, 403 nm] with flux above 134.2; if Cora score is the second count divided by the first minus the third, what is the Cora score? 1.1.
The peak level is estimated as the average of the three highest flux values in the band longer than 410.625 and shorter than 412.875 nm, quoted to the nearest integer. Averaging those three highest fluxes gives 138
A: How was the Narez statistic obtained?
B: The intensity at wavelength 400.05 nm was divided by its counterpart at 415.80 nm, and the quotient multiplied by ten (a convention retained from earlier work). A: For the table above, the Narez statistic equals 10.1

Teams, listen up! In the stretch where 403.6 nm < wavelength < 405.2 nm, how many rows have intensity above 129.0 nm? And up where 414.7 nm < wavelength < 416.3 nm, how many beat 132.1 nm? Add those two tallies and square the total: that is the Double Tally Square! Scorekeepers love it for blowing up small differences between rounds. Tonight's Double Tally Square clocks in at 256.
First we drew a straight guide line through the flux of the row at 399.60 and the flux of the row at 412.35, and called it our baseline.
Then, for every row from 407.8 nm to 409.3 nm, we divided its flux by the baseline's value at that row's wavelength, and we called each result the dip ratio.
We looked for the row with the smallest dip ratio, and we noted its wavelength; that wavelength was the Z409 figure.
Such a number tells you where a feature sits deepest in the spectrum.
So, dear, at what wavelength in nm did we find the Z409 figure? 407.85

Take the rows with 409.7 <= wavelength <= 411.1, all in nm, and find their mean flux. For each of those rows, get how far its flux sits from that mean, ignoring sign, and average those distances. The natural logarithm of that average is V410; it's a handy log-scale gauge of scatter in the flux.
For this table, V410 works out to 2.59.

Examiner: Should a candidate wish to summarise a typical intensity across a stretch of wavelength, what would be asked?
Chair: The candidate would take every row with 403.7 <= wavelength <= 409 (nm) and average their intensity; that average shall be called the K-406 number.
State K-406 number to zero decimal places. 131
